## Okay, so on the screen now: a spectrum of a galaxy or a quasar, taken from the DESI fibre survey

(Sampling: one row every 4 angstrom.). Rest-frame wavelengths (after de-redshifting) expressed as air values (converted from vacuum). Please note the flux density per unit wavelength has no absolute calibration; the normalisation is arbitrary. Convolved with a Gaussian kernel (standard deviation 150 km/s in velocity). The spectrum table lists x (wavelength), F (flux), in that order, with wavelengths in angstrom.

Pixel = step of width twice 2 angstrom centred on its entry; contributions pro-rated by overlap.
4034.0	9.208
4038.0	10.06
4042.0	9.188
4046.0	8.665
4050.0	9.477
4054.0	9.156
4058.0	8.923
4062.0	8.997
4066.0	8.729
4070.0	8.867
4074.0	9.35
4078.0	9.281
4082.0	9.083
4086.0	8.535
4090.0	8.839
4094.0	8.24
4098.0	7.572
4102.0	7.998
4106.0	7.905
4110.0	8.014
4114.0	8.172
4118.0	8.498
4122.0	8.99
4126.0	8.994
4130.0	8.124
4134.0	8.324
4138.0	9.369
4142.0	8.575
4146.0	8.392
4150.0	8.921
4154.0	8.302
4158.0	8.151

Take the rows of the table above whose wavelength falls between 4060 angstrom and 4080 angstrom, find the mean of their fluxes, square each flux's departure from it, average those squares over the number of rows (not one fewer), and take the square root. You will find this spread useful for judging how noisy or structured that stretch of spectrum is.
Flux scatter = 0.24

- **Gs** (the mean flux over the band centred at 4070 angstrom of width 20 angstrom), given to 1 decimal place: 9.0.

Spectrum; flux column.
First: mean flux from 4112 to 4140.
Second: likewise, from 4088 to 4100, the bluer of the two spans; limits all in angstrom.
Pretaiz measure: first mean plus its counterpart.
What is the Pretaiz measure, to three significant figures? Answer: 16.9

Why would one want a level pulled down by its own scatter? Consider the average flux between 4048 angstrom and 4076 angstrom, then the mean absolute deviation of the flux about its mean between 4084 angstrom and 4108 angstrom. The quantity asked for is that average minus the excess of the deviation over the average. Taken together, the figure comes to 17.8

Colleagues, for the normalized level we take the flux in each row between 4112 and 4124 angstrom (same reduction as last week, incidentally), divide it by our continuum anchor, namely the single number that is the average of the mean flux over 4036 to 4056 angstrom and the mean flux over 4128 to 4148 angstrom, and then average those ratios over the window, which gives 0.96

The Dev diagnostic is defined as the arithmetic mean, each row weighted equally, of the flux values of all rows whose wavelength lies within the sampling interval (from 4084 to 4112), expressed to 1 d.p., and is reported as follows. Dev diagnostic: 8.2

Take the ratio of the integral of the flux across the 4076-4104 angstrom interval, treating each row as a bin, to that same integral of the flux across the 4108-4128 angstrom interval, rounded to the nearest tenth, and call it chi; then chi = 1.4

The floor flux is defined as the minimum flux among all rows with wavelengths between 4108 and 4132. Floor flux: 8.014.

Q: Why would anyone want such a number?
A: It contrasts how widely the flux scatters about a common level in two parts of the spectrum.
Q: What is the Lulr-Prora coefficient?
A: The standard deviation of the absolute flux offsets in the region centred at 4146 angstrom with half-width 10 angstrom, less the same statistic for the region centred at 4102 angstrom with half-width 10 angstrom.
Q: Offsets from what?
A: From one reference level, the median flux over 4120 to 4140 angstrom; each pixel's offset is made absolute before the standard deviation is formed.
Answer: 0.00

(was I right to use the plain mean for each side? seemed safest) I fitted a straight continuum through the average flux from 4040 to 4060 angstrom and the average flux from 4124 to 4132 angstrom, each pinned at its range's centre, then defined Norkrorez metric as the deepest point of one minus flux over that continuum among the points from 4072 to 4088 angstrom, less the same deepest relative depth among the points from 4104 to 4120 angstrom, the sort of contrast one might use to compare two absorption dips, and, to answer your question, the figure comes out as -0.06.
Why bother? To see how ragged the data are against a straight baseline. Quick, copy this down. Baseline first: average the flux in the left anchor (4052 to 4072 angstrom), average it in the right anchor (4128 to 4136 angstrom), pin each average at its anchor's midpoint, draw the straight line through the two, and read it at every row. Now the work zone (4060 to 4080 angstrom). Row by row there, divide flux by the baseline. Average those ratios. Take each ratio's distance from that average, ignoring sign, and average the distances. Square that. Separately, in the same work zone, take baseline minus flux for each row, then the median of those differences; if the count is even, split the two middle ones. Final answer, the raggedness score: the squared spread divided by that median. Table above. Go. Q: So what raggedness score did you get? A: -0.015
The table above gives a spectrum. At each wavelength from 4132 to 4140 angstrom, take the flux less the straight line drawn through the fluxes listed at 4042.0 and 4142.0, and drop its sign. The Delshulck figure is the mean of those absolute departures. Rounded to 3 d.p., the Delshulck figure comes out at 0.535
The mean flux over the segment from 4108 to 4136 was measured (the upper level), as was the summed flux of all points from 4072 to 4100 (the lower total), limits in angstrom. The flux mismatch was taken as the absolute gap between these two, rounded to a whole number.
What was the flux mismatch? 52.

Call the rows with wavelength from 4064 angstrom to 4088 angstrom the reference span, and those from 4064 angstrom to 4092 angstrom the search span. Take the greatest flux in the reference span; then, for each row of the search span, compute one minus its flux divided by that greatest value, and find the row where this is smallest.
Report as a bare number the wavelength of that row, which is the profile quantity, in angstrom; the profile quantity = 4074.0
